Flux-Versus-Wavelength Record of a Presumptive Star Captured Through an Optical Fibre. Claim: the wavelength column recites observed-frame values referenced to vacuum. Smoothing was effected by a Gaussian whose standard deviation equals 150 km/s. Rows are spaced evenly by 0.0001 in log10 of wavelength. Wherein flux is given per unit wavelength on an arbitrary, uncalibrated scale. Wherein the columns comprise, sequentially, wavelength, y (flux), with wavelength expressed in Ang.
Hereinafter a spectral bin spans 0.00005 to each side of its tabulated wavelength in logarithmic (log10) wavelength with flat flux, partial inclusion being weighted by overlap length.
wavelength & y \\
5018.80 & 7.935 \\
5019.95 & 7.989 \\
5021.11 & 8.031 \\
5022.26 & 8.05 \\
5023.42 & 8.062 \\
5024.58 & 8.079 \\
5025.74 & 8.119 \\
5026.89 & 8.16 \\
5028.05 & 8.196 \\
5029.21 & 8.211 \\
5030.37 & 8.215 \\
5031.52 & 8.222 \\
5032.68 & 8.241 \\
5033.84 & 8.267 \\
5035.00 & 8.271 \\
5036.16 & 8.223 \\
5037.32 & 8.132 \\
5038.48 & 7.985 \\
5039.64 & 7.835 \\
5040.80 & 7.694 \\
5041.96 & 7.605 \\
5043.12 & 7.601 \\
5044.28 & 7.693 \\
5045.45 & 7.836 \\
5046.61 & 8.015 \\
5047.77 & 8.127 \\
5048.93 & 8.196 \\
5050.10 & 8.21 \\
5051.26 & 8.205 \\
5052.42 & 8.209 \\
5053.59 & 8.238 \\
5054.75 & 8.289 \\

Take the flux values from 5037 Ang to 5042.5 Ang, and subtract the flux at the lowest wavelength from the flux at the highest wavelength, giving -0.53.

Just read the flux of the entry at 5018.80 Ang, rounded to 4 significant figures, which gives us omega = 7.935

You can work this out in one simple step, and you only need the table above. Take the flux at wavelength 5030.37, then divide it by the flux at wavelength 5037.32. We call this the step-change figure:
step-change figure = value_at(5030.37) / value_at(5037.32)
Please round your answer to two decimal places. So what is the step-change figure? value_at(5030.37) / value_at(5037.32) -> 1.01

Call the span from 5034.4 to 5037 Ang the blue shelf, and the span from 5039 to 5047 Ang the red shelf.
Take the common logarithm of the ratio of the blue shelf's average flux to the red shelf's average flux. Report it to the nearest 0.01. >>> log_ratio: 0.03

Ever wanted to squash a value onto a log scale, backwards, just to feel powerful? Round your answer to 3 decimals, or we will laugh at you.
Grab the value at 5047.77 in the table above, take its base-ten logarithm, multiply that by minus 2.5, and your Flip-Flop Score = -2.275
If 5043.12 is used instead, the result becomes -2.202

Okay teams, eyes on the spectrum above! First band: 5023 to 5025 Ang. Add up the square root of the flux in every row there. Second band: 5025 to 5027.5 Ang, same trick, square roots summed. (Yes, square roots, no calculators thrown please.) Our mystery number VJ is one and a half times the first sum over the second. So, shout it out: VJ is 1.49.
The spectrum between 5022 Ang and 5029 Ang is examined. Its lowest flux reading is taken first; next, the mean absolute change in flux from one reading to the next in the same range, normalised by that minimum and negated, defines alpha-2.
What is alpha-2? -0.0036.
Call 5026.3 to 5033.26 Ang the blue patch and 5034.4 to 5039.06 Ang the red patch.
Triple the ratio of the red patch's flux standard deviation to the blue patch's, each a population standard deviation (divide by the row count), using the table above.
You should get 13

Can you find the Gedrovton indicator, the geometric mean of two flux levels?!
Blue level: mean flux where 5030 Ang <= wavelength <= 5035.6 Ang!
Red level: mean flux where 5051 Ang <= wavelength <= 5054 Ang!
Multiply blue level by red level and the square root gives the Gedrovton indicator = 8.23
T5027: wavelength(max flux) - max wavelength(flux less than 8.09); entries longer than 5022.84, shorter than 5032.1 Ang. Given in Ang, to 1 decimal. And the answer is 6.9 Ang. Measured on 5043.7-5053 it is 3.5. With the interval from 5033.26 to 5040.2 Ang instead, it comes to -4.6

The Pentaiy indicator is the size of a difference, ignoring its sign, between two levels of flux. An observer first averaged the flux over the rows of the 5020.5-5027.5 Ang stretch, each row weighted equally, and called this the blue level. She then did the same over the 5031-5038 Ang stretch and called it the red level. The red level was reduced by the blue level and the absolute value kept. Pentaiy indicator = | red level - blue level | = 0.14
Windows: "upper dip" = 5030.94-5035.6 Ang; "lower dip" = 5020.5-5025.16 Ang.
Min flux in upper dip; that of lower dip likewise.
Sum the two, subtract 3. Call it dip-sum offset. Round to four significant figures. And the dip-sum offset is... 13.25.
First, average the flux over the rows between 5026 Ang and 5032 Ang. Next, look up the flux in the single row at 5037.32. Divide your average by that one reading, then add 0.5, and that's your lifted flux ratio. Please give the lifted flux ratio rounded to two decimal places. 1.51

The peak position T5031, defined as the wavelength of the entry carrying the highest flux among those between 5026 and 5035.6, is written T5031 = 5035.00 Ang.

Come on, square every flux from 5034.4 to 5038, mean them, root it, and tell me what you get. 8.21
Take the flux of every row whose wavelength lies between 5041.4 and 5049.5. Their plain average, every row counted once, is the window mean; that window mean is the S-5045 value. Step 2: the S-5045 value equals 7.87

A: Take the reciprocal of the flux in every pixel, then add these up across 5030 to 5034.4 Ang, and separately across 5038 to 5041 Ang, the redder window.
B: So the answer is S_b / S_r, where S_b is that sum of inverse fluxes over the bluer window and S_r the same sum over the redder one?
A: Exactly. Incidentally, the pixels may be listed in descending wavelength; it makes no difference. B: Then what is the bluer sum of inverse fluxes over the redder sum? 1.3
